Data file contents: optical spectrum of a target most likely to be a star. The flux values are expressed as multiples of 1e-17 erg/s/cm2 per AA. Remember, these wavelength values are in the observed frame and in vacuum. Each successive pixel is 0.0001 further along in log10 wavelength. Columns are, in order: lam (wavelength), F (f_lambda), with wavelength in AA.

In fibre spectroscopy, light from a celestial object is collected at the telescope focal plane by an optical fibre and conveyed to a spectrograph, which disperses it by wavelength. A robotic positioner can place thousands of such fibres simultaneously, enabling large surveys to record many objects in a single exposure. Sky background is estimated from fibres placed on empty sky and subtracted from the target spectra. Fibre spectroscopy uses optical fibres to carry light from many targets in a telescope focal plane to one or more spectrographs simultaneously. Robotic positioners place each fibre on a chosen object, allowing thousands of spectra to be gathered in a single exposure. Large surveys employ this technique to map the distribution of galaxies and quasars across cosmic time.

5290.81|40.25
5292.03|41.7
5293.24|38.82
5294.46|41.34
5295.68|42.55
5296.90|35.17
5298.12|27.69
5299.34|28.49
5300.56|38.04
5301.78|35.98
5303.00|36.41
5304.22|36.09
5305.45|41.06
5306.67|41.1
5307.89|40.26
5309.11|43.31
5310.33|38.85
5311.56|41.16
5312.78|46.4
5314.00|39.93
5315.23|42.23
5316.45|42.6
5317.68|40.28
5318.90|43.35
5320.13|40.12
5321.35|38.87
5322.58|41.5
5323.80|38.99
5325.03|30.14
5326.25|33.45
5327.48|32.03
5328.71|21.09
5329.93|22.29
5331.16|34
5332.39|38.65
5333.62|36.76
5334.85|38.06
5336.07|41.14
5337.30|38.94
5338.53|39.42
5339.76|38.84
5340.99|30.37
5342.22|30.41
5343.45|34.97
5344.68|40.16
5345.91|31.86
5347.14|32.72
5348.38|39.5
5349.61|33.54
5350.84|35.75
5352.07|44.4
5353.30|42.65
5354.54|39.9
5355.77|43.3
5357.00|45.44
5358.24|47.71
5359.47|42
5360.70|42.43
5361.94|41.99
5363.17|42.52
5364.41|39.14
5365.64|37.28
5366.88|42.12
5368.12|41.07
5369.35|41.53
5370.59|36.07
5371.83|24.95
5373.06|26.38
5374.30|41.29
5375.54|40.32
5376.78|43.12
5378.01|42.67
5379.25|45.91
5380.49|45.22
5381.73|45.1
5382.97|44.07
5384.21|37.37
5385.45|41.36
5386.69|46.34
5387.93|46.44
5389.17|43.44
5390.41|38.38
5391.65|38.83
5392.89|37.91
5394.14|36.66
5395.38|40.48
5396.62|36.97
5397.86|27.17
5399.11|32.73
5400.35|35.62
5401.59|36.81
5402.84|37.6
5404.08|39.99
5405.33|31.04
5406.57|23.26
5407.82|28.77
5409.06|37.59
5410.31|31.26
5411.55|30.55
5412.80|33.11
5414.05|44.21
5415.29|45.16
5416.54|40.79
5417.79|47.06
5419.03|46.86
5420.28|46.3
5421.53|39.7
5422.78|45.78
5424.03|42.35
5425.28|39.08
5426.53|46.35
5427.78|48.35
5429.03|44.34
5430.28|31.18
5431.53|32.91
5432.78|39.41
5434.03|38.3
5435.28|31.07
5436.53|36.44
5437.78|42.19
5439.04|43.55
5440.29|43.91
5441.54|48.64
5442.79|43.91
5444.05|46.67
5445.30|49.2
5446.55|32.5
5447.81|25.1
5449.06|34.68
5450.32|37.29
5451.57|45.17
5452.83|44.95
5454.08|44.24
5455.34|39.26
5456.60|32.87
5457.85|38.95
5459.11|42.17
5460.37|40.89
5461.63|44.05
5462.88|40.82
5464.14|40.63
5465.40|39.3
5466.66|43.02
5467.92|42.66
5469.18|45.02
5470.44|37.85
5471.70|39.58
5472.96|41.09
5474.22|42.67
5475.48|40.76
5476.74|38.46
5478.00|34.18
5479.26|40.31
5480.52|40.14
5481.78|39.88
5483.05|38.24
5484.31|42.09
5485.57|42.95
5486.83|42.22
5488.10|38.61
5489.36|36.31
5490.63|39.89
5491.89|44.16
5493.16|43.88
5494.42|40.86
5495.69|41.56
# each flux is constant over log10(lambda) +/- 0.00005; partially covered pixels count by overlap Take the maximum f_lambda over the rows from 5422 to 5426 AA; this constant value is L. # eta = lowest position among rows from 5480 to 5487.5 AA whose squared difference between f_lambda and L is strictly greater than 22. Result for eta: 5480.52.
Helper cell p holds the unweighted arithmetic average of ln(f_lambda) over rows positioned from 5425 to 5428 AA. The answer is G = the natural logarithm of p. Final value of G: 1.333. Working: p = 3.79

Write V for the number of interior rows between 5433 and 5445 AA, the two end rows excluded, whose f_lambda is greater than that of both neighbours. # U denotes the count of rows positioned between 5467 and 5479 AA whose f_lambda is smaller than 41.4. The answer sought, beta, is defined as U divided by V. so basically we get 6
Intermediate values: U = 6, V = 1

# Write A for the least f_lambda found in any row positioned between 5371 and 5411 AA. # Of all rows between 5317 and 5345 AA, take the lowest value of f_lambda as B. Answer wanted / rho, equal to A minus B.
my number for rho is 2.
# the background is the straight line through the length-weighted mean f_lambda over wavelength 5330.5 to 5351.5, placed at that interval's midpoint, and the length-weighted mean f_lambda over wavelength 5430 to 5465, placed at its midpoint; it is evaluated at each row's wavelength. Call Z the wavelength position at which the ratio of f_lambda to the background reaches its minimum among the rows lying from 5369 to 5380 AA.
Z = 5371.83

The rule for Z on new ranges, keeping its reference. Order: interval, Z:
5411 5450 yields 5447.81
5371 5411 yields 5406.57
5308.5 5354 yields 5328.71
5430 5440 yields 5435.28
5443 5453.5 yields 5447.81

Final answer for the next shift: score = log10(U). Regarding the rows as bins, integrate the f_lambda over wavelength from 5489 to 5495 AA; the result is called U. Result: 2.39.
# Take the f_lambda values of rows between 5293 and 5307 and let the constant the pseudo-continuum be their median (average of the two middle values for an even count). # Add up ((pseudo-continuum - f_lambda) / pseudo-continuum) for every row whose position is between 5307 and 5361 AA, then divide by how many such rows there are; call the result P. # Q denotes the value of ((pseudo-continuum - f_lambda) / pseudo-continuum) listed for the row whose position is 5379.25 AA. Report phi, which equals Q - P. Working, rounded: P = -0.026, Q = -0.233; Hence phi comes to -0.21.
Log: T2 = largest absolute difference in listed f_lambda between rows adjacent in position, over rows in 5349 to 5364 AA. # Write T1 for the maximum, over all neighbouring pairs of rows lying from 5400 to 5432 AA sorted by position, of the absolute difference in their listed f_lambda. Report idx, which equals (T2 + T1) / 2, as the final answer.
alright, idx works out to 10.9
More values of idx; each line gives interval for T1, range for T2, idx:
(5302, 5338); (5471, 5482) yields 8.9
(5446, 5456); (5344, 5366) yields 9.1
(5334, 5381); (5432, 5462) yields 15.8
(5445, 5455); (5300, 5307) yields 10.8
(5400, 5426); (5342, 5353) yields 9.9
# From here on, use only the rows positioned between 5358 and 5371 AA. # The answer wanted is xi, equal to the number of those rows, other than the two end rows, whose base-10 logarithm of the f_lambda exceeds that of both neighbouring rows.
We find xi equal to 4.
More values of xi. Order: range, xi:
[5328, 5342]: 3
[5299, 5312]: 4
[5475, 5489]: 2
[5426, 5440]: 2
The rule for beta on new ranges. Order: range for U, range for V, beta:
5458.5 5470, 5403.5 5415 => 4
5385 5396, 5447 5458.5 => 6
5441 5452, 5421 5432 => 2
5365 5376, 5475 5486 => 7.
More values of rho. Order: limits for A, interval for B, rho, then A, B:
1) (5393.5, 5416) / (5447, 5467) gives -2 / 23.26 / 25.1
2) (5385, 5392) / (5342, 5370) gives 8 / 38.38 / 30.41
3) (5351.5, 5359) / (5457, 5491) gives 6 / 39.9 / 34.18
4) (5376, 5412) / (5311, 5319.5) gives -17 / 23.26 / 39.93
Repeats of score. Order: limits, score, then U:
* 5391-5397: 2.36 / 229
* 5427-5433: 2.37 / 236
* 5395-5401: 2.31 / 206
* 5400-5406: 2.34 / 217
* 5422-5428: 2.42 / 264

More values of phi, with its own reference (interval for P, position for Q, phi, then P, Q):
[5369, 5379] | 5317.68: -0.09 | 0.005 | -0.082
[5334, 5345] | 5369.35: -0.12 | 0.008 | -0.116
